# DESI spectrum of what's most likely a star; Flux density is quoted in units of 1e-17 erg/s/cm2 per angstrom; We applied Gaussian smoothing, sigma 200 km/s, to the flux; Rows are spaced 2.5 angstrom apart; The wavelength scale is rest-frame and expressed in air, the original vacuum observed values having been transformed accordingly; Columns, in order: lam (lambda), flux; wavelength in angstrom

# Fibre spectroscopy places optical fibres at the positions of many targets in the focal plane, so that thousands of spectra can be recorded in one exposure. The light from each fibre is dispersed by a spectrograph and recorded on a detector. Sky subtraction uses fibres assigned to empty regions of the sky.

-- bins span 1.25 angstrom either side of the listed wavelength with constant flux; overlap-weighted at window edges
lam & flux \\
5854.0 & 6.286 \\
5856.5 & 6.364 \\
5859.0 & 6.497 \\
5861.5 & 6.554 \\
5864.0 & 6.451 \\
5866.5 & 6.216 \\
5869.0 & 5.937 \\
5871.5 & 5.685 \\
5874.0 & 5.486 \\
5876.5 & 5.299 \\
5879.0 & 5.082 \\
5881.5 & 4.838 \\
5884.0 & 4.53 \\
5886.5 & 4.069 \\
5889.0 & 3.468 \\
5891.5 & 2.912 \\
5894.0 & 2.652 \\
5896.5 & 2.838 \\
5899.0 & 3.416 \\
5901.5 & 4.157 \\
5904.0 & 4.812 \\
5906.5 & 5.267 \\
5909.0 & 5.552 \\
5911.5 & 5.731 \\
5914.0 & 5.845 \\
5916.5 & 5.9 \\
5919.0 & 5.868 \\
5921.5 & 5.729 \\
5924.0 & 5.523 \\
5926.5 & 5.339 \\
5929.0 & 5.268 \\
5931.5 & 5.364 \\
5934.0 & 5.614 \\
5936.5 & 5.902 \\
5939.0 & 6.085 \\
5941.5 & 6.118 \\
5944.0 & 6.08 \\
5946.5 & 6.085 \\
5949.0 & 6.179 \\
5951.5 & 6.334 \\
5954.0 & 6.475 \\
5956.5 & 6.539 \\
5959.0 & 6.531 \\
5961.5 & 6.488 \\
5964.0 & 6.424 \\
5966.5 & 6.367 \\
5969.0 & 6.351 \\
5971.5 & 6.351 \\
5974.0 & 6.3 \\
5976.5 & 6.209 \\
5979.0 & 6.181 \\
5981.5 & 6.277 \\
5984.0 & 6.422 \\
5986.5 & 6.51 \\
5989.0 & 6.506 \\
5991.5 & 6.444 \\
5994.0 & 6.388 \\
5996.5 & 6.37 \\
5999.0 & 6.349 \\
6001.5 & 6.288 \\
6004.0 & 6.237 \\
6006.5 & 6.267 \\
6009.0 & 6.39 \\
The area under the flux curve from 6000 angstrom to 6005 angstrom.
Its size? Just 31.3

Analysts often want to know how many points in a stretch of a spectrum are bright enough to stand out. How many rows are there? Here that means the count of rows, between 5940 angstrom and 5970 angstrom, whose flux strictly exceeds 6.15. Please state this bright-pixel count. 9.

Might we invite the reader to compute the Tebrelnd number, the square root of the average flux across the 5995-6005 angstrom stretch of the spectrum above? 2.51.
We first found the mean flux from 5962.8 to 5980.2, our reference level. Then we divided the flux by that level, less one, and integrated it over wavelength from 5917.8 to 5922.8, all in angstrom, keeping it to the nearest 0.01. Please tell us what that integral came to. -0.41 angstrom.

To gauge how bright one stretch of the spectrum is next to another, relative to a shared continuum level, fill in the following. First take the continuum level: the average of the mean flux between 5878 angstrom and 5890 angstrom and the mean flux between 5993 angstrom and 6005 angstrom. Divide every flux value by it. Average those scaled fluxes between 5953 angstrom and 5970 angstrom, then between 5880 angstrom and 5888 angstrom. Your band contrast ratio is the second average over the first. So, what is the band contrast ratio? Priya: 0.7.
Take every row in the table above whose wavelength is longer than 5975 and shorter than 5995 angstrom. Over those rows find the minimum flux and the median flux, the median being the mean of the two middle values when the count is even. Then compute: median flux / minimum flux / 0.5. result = 2.07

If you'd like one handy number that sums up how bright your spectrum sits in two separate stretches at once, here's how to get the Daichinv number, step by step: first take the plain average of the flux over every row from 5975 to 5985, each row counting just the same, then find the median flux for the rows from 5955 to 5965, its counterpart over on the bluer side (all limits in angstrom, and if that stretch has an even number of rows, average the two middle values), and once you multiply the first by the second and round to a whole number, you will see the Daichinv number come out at 41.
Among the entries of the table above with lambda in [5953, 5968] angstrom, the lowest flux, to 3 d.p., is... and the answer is 6.367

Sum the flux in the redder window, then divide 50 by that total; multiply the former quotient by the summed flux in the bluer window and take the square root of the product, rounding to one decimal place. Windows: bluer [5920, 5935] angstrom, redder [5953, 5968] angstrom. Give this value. 6.5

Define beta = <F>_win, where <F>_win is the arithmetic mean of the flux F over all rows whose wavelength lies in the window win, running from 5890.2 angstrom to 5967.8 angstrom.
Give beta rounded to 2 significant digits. 5.5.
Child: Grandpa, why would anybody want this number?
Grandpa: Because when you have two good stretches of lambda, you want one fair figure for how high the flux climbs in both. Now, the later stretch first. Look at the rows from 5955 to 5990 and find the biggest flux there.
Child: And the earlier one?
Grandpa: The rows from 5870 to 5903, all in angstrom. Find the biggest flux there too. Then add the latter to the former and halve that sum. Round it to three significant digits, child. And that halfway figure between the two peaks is 6.11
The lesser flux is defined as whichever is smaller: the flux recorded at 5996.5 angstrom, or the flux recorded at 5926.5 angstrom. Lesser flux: 5.3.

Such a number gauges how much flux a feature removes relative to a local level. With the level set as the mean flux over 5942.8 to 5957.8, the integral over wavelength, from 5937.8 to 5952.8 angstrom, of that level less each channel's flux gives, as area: 2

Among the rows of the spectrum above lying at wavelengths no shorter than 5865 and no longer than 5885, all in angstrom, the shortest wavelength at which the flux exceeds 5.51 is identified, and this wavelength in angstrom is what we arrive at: 5866.5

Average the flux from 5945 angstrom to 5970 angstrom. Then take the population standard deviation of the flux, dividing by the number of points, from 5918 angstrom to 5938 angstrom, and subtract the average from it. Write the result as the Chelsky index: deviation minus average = -6.15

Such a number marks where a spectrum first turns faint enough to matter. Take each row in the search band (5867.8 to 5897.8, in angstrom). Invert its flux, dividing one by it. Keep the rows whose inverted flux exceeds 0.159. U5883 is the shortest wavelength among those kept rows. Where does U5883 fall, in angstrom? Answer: 5869.0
